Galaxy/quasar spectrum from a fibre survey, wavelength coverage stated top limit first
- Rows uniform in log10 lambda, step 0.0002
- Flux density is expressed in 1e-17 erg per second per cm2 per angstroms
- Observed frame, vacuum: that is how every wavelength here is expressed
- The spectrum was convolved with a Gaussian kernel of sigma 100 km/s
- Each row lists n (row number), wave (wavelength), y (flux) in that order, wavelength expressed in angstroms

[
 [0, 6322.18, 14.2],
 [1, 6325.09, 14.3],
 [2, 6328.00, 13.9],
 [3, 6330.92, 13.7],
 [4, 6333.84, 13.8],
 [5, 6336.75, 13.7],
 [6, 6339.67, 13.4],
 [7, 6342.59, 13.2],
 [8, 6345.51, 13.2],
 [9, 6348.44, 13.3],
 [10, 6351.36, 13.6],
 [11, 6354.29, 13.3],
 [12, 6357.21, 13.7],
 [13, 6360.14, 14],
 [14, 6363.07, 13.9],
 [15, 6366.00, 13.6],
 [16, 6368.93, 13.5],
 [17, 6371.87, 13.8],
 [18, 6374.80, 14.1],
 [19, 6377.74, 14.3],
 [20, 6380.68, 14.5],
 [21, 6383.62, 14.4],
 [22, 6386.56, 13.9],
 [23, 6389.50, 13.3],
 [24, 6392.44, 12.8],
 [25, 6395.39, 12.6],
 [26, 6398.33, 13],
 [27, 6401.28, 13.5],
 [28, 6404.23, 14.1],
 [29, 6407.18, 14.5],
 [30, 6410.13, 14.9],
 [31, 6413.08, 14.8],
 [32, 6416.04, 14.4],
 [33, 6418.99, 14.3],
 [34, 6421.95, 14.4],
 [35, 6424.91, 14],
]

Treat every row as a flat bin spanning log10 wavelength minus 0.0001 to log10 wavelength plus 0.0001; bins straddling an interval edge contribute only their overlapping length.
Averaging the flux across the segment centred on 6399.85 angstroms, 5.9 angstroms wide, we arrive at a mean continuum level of 13.2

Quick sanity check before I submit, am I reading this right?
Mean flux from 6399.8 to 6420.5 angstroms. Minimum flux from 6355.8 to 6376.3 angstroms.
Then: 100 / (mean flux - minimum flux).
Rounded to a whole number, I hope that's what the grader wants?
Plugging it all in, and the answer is 117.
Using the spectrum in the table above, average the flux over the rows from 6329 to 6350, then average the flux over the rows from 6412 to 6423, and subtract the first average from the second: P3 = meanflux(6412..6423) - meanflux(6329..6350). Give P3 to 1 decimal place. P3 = 1.0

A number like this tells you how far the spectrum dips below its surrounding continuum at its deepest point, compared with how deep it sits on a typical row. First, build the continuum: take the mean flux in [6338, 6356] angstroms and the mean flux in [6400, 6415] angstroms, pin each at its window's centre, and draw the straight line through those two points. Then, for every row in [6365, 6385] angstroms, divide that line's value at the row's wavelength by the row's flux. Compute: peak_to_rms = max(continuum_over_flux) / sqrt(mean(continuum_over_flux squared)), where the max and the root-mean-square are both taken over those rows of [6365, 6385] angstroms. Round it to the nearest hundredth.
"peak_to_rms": 1.03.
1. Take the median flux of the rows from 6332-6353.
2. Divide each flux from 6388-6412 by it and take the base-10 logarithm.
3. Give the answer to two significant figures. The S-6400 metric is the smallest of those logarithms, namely -0.027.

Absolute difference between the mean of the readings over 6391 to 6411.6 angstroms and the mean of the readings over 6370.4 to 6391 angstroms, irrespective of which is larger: 0.41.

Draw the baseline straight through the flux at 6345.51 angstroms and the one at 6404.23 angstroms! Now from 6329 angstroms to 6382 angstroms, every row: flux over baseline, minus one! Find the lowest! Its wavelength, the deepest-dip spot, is 6368.93 angstroms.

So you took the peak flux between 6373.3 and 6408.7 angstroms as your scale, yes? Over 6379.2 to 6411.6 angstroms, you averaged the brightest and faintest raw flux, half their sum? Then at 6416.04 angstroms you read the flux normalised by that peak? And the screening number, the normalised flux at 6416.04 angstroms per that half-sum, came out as 0.0722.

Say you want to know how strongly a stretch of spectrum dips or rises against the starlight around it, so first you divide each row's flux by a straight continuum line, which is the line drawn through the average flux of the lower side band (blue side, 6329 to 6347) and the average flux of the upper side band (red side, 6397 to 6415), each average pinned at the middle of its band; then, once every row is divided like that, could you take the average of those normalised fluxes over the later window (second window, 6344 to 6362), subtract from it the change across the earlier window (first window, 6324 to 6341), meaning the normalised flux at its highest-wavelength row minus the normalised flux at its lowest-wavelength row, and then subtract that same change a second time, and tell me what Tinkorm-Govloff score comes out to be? 1.15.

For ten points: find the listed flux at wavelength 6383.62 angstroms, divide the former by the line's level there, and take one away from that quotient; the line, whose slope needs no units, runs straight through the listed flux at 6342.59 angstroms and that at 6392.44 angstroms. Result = 0.119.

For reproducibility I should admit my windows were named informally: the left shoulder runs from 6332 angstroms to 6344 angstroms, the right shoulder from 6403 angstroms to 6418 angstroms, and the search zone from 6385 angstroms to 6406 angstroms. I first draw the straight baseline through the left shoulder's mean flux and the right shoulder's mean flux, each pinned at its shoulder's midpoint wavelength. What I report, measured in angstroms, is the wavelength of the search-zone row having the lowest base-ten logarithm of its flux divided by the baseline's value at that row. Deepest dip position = 6395.39 angstroms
